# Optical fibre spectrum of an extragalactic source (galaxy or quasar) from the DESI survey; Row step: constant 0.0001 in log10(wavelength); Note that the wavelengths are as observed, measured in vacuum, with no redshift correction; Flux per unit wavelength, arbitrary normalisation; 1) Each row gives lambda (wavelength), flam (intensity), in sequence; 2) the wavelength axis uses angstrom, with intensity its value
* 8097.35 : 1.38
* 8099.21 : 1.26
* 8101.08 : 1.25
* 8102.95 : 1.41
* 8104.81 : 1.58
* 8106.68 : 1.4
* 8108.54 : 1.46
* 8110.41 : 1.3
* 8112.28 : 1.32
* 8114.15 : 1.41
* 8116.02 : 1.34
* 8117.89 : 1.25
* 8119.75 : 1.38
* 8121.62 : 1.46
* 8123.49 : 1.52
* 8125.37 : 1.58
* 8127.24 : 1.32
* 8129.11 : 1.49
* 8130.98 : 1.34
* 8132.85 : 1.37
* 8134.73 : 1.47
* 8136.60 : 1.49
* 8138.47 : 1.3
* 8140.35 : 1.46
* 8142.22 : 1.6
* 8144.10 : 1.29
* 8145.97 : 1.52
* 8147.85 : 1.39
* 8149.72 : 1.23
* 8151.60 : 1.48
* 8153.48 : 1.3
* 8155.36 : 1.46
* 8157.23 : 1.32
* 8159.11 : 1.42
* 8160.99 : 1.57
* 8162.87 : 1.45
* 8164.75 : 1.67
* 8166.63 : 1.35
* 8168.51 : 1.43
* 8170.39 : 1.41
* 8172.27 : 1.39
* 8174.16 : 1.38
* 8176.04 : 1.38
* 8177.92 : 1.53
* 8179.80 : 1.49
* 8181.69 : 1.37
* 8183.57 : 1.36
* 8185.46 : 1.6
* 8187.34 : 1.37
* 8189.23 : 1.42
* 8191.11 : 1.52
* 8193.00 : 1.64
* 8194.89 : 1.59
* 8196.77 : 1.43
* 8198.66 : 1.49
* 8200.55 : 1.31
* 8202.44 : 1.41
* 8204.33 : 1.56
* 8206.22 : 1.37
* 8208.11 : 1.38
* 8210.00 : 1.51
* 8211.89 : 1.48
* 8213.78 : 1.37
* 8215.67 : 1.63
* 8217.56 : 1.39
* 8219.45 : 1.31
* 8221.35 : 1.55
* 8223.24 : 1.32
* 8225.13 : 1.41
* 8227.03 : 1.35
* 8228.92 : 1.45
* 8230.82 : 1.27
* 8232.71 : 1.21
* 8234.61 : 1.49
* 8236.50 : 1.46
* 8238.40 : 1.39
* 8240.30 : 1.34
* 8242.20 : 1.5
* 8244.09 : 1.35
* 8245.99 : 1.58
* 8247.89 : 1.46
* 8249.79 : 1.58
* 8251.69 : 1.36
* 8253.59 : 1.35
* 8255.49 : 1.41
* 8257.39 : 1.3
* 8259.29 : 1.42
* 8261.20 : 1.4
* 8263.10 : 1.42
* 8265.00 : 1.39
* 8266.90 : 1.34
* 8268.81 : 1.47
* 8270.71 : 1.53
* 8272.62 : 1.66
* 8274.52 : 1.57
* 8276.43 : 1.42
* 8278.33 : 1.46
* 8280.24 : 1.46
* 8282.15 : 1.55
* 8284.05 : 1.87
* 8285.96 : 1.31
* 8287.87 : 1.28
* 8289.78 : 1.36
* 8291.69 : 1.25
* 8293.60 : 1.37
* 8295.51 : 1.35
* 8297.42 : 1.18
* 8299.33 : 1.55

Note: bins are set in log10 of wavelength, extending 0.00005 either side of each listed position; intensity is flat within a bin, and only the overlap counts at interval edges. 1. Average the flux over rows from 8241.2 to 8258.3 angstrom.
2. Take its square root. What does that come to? 1.20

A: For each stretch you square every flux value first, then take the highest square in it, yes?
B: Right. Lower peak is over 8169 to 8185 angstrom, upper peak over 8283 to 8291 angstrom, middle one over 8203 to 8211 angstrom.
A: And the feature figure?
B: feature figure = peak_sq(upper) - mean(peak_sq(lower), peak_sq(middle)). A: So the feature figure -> 1.1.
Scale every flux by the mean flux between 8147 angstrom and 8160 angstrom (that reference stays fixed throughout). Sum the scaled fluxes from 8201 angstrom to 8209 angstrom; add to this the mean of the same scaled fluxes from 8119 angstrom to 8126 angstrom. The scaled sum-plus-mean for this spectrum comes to 5.25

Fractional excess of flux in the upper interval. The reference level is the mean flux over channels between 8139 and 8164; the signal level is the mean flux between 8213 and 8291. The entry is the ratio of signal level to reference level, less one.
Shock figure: 0.01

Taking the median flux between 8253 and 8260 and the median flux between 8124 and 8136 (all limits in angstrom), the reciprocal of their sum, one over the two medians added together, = 0.357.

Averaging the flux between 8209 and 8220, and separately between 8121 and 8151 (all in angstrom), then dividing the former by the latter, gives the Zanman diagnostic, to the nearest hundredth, 1.02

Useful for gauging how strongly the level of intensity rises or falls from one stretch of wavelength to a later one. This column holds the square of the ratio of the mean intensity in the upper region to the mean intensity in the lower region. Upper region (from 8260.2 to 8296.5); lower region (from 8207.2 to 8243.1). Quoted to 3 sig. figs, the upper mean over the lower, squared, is 1.05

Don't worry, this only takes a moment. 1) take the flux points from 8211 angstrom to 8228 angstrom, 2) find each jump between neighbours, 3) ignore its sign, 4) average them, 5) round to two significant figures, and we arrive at 0.16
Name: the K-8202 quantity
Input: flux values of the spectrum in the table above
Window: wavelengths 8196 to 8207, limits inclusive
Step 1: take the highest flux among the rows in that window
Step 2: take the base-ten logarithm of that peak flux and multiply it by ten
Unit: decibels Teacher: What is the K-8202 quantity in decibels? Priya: 1.93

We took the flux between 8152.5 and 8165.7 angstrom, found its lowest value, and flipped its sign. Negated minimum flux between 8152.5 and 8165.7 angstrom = -1.300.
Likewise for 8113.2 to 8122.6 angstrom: -1.250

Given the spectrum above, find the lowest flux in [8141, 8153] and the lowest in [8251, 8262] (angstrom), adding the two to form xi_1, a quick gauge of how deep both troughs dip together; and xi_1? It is 2.53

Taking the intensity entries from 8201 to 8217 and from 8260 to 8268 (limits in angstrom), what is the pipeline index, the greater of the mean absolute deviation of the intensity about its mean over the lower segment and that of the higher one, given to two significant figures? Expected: 0.081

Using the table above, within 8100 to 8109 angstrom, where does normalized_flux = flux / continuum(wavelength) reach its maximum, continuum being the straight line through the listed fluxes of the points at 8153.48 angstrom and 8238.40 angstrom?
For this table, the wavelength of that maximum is 8104.81 angstrom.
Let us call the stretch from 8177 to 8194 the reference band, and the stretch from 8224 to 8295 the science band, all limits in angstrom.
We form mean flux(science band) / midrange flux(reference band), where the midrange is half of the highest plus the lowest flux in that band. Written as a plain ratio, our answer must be 0.95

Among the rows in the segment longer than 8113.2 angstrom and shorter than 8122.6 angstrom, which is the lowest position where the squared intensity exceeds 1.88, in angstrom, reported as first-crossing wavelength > 8114.15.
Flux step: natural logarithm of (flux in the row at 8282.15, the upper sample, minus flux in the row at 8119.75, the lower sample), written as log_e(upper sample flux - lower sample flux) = -1.8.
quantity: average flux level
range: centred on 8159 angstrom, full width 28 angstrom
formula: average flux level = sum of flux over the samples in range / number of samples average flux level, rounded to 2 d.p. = 1.43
